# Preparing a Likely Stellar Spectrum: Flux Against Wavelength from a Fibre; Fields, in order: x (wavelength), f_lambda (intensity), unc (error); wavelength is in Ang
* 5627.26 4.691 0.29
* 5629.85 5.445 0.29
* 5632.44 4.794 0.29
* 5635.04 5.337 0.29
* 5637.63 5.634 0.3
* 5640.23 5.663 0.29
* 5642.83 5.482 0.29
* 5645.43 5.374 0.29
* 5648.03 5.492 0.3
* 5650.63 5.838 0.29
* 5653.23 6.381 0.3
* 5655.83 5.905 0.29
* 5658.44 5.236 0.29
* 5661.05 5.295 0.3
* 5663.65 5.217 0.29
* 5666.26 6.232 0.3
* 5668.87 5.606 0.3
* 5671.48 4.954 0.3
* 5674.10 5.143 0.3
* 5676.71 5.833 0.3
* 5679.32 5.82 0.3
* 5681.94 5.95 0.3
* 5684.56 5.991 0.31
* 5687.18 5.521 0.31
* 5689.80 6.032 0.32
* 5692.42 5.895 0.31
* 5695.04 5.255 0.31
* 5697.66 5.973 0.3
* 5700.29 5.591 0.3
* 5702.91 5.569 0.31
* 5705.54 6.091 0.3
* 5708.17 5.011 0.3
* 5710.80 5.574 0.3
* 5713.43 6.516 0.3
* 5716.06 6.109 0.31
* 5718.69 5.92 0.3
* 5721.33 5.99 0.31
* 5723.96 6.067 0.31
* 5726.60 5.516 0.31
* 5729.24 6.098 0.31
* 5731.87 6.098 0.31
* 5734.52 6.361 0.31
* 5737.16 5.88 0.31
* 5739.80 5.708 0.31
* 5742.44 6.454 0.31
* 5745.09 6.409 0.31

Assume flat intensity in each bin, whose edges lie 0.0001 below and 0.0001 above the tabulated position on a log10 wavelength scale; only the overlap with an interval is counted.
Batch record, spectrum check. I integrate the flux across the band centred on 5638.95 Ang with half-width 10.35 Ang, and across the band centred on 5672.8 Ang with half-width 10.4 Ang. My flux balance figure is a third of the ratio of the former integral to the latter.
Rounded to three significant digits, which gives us 0.320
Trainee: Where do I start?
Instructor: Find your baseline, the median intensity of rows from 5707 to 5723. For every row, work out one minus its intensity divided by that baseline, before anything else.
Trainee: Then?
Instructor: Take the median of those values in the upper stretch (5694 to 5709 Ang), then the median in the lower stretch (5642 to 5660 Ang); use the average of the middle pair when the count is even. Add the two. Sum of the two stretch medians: 0.14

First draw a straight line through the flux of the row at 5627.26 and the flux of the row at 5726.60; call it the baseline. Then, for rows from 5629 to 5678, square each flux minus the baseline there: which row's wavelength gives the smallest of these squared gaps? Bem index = 5632.44 Ang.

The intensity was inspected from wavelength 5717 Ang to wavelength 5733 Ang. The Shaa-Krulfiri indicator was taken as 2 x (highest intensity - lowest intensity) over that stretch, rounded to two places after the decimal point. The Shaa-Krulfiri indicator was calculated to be 1.16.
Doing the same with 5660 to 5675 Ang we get 2.56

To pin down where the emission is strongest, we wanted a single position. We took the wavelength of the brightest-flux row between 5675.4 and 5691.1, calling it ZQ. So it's 5689.80 Ang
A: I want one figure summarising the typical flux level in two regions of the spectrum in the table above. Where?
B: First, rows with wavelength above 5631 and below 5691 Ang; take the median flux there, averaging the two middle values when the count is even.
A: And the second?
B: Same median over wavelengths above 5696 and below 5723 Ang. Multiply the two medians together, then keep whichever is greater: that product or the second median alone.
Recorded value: 33.3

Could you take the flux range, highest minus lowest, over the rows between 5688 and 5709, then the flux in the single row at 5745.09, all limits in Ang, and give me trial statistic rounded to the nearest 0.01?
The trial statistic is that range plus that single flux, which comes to 7.49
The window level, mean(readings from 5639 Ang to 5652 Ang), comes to 5.57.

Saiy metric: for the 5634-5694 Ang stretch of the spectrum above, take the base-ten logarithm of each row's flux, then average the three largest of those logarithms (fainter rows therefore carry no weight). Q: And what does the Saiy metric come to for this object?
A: 0.793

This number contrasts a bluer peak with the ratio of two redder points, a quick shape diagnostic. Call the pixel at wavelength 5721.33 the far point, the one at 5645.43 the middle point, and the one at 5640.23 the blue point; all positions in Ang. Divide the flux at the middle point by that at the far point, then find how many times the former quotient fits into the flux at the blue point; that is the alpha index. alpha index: 6.3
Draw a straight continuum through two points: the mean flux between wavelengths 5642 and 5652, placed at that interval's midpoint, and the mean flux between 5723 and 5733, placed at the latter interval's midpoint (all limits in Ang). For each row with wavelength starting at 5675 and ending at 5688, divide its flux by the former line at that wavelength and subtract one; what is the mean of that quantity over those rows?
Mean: 0.02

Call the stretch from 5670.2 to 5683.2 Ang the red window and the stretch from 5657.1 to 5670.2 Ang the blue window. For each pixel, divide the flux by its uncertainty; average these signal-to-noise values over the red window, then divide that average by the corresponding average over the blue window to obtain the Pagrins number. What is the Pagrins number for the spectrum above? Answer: 0.99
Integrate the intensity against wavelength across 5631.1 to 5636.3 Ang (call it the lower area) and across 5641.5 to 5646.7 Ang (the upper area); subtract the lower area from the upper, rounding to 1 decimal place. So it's 1.9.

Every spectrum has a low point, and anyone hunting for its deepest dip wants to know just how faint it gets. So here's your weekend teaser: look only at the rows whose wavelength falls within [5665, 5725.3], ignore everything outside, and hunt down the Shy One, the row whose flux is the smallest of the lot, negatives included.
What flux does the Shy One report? 4.954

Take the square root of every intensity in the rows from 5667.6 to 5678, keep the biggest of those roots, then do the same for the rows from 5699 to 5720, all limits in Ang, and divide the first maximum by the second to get 0.95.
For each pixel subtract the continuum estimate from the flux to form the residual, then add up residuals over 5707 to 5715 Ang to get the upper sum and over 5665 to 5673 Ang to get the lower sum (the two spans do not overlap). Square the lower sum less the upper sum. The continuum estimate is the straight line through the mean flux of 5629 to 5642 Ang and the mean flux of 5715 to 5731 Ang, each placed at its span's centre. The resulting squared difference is 0.27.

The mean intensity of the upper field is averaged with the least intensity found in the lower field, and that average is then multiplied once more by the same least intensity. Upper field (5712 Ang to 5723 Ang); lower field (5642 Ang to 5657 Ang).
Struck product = 30.9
